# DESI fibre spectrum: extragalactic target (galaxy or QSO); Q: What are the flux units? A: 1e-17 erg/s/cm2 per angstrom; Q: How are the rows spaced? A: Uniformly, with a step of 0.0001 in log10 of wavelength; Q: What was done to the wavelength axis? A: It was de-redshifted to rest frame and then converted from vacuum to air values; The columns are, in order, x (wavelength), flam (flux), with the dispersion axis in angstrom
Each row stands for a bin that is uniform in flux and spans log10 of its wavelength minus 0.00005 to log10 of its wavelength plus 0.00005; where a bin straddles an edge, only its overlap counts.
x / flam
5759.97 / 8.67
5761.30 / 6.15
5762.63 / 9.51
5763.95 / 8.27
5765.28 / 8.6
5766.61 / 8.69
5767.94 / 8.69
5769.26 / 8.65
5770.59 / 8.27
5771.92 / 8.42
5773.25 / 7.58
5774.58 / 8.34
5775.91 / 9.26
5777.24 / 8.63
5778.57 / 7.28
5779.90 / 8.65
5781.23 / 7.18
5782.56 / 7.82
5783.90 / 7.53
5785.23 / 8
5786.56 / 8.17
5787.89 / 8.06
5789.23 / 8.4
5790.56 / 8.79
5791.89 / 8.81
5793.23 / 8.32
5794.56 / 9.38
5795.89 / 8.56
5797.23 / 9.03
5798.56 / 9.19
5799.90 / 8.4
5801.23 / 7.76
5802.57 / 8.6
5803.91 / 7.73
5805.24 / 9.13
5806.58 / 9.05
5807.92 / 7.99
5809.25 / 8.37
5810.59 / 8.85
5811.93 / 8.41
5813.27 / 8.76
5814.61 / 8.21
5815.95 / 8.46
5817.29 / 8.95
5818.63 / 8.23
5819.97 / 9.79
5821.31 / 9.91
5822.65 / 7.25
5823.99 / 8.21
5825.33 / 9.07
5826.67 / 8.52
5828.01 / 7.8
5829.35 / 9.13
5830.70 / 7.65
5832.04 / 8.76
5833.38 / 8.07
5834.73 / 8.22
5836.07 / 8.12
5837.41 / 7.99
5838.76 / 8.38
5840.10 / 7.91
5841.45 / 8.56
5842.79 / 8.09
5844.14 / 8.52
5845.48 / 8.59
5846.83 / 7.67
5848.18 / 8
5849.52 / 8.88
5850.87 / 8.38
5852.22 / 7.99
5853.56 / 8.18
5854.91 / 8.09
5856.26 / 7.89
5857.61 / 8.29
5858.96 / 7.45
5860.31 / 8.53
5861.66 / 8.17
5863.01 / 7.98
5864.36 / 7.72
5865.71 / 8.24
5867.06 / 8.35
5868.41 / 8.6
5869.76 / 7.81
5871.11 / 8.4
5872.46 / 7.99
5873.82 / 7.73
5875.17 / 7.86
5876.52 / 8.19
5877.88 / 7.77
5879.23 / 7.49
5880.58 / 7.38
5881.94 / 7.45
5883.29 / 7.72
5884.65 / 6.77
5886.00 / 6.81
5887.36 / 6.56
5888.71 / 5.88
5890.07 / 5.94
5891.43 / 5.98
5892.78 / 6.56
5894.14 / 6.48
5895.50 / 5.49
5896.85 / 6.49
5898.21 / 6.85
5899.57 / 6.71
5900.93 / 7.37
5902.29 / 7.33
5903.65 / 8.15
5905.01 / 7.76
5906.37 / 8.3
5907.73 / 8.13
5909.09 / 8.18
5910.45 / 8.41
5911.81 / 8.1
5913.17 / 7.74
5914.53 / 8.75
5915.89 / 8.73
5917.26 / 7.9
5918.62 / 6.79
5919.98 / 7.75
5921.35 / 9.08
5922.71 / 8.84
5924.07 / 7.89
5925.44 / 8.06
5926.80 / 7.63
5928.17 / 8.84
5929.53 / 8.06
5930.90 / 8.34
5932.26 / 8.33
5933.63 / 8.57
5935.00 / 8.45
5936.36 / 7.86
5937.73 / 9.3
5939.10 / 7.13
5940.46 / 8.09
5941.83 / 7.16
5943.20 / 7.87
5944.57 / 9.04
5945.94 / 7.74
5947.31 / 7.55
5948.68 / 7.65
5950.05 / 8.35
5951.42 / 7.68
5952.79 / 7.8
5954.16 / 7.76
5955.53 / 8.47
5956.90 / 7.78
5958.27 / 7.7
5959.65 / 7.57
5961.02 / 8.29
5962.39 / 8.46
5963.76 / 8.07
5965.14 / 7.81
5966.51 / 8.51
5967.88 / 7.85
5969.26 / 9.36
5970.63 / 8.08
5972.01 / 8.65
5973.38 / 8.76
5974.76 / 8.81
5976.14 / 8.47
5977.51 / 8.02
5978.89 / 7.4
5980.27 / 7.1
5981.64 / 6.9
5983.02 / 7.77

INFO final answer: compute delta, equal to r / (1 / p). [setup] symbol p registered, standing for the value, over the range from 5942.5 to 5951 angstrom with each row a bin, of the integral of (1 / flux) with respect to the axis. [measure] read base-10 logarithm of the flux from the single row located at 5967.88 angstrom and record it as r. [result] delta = 0.951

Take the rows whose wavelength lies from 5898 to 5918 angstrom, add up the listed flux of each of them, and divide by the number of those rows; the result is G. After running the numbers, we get 7.89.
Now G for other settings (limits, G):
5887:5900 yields 6.29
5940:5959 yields 7.90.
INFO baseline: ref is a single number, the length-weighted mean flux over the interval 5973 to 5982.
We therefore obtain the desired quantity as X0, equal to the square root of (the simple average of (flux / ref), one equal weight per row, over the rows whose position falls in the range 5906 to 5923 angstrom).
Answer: 1.02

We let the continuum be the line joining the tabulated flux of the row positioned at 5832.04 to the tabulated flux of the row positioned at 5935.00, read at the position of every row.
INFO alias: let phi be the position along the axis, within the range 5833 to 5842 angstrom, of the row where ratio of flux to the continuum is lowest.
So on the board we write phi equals 5840.10 angstrom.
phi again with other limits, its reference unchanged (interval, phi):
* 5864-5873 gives 5864.36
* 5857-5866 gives 5858.96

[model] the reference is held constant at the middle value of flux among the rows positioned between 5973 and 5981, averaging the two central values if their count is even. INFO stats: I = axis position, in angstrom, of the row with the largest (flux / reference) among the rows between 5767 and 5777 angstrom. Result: 5775.91 angstrom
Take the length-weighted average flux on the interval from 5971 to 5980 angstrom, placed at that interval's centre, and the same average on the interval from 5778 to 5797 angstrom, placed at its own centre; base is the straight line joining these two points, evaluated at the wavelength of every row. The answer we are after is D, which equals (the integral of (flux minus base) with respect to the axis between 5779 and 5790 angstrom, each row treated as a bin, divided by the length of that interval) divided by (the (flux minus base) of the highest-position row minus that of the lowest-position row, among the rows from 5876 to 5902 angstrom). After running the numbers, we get 0.32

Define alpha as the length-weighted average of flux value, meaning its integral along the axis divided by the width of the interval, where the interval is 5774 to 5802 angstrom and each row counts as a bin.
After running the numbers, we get 8.36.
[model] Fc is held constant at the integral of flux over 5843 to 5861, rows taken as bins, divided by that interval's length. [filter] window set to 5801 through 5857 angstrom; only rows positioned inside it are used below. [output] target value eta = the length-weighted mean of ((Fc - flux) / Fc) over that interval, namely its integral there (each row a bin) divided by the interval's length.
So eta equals -0.02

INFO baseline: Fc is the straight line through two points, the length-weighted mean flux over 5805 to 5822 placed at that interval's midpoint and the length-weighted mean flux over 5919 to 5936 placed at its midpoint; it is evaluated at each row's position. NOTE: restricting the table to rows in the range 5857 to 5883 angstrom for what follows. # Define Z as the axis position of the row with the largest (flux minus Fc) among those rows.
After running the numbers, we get 5868.41 angstrom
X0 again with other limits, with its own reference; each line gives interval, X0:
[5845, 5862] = 1.01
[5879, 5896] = 0.92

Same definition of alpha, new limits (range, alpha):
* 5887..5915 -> 7.20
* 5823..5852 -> 8.29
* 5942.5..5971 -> 8.07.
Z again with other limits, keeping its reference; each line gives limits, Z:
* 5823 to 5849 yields 5829.35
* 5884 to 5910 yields 5906.37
